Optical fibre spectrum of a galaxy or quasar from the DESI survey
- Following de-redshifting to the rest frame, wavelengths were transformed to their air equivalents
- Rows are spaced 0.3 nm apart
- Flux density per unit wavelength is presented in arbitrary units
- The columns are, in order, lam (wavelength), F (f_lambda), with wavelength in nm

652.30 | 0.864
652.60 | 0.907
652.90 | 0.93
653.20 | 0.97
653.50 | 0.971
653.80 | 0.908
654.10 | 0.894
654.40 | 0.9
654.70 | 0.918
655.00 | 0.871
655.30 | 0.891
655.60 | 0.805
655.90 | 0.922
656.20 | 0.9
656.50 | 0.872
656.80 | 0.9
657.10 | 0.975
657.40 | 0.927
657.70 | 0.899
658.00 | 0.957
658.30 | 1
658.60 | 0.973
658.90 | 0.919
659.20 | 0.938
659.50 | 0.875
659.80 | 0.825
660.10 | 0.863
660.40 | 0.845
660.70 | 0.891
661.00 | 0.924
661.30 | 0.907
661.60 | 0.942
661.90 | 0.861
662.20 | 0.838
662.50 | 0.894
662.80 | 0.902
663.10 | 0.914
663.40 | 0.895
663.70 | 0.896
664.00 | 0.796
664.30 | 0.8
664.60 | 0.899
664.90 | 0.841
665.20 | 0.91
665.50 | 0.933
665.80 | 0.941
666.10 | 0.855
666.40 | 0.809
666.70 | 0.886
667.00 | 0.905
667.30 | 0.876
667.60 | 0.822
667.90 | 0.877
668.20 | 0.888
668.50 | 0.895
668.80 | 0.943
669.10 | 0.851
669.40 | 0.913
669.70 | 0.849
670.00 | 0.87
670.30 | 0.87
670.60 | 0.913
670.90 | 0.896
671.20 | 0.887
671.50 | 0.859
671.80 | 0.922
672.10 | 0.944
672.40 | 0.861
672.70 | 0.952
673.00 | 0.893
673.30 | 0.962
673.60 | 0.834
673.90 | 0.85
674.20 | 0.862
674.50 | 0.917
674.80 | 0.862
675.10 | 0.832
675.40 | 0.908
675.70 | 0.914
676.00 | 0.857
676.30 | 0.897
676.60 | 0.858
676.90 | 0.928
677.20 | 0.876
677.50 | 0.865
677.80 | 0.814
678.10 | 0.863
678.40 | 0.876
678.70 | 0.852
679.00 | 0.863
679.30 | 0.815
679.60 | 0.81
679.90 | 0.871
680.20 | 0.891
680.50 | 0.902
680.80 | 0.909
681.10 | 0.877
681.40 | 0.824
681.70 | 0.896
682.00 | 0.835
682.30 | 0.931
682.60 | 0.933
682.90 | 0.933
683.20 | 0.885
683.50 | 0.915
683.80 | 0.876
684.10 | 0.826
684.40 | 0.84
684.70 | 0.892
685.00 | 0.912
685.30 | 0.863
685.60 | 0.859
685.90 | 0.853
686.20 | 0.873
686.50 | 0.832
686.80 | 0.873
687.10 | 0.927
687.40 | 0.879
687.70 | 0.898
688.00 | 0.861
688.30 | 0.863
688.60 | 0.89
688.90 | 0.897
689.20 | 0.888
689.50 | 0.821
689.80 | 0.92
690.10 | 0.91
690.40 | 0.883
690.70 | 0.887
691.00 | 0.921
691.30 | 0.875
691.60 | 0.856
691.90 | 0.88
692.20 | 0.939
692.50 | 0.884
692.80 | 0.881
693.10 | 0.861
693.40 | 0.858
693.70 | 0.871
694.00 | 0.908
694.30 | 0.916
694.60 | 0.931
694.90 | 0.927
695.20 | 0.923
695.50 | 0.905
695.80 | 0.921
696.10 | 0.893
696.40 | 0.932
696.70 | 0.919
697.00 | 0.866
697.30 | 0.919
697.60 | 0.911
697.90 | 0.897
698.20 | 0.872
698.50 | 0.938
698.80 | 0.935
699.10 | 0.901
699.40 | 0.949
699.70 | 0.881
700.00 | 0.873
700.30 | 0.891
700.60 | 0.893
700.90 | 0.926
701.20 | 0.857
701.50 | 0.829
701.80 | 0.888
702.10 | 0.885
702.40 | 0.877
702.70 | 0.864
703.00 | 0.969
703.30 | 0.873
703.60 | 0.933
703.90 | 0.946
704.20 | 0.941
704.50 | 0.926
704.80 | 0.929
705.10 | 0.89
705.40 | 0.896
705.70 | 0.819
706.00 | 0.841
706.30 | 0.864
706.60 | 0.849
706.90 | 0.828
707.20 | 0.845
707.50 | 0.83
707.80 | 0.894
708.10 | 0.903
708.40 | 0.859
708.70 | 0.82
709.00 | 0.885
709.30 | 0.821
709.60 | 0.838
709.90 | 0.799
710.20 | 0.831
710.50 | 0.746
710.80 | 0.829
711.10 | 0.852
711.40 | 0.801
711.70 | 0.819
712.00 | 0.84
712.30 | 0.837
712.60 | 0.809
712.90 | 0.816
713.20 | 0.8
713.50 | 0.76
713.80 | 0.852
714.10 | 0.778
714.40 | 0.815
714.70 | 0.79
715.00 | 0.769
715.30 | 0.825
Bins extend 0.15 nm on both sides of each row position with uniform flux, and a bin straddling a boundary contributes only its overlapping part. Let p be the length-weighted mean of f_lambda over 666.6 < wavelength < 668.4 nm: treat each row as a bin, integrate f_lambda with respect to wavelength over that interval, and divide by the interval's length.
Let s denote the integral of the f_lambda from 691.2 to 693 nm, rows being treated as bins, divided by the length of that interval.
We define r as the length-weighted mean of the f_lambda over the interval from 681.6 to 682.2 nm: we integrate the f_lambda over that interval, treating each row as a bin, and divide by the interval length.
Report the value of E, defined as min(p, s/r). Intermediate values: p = 0.876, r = 0.868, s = 0.885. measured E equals 0.8759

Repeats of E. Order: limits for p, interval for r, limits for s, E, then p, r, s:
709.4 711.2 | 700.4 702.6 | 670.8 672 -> 0.8150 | 0.815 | 0.879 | 0.893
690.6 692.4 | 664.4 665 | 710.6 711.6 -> 0.8929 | 0.893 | 0.867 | 0.823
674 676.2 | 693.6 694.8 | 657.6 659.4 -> 0.8786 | 0.879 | 0.909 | 0.947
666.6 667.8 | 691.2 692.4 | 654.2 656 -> 0.8719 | 0.872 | 0.888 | 0.884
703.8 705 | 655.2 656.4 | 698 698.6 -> 0.9332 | 0.933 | 0.879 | 0.902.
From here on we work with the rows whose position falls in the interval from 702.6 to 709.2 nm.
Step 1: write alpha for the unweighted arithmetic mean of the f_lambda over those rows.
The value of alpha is 0.882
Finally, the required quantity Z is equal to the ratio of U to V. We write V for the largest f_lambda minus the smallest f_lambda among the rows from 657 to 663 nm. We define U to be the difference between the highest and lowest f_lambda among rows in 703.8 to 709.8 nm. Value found 0.73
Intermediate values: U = 0.13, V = 0.175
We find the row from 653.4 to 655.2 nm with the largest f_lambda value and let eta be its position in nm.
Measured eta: 653.50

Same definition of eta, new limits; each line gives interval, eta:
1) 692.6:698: 696.40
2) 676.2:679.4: 676.90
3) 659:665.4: 661.60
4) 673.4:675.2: 674.50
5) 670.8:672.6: 672.10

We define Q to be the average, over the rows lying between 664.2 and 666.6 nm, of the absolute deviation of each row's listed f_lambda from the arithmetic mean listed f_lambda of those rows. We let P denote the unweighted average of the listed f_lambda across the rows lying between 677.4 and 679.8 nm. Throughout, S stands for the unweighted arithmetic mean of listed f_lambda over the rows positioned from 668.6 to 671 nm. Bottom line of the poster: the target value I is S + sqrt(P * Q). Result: 1.09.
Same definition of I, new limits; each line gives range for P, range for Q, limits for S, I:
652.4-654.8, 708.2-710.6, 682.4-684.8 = 1.05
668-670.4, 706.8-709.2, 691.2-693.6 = 1.03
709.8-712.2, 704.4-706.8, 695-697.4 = 1.07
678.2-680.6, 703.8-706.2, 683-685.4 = 1.05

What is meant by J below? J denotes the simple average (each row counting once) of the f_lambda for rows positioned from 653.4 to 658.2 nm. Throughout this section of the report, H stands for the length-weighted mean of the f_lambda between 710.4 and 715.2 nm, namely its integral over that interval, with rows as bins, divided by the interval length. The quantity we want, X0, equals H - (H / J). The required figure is -0.083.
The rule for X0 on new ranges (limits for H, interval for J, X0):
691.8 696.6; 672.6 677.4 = -0.114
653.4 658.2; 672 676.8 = -0.115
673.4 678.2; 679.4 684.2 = -0.117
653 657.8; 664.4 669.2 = -0.120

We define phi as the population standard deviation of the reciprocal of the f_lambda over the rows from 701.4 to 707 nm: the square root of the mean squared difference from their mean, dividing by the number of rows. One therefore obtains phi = 0.054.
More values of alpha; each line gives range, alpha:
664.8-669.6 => 0.884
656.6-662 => 0.912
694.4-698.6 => 0.911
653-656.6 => 0.902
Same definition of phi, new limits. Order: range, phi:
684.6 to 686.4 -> 0.026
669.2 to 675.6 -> 0.047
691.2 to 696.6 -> 0.034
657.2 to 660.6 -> 0.064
